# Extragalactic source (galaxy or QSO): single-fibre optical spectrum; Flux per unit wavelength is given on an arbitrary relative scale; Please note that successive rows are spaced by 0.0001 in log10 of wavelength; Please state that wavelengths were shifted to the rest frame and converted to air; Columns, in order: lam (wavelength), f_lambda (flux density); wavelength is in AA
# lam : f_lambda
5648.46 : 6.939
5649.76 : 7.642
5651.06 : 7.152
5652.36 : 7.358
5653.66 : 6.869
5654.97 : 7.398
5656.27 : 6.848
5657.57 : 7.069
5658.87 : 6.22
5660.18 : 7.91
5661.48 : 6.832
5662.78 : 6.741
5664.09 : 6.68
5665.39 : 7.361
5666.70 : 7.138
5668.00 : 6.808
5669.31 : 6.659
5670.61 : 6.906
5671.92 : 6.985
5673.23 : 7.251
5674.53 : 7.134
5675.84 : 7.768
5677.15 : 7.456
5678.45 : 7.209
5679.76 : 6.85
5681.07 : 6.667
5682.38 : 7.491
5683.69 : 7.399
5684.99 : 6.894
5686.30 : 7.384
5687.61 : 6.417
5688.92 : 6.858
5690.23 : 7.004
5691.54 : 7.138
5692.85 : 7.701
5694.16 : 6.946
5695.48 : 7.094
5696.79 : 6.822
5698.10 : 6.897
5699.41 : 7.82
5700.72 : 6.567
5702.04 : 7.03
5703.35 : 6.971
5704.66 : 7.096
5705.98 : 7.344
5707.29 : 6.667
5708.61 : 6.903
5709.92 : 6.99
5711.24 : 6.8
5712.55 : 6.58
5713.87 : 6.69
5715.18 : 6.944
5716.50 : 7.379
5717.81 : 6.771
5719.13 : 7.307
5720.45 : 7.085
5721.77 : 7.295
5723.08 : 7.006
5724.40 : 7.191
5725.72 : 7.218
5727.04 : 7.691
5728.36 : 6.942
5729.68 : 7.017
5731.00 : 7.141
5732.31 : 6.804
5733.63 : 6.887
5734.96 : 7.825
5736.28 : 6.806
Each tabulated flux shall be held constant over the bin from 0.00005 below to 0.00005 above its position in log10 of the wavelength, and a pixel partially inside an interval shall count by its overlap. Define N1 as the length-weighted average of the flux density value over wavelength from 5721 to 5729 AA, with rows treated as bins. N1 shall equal 7.22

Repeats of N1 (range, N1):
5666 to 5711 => 7.06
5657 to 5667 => 6.99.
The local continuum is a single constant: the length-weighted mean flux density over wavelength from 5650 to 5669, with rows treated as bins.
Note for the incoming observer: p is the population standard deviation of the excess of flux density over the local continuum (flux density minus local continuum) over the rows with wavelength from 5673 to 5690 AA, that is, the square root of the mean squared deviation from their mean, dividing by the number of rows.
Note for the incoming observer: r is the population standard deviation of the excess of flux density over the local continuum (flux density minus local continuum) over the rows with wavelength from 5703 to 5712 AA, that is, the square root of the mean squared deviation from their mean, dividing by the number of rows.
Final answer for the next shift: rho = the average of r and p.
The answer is 0.28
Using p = 0.36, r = 0.200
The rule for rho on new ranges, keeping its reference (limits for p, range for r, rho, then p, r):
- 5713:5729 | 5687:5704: 0.32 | 0.27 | 0.370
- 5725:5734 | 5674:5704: 0.32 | 0.28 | 0.365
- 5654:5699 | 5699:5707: 0.37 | 0.37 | 0.382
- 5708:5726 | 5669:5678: 0.29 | 0.24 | 0.341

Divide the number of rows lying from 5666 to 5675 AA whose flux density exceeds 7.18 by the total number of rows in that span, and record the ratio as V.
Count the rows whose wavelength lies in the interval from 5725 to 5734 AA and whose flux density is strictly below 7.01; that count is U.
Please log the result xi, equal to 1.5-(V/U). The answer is 1.45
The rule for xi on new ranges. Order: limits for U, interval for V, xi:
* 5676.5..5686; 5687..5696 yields 1.45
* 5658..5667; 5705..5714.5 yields 1.46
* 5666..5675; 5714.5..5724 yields 1.39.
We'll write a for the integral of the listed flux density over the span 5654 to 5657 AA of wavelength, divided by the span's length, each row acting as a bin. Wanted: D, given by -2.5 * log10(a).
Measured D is -2.13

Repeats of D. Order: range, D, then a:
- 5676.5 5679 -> -2.17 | 7.36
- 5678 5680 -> -2.12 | 7.04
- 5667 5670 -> -2.08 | 6.80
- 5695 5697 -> -2.11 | 6.98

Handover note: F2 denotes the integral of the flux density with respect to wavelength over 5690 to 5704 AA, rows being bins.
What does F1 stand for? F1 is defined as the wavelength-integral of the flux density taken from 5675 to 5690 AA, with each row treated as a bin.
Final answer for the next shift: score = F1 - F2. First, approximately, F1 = 107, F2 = 99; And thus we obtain 8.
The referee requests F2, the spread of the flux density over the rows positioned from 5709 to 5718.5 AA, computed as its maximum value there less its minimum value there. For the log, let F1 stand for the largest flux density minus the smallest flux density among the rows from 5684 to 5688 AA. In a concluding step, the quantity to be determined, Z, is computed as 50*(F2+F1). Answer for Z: 88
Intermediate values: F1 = 1.0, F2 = 0.8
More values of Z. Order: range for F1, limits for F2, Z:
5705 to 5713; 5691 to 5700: 88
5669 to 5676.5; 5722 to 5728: 90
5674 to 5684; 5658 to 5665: 140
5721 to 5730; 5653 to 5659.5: 96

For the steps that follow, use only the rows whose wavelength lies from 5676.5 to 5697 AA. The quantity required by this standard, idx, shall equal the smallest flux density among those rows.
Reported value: 6.417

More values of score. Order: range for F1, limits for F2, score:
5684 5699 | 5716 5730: 5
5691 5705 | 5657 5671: 2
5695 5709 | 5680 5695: -8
